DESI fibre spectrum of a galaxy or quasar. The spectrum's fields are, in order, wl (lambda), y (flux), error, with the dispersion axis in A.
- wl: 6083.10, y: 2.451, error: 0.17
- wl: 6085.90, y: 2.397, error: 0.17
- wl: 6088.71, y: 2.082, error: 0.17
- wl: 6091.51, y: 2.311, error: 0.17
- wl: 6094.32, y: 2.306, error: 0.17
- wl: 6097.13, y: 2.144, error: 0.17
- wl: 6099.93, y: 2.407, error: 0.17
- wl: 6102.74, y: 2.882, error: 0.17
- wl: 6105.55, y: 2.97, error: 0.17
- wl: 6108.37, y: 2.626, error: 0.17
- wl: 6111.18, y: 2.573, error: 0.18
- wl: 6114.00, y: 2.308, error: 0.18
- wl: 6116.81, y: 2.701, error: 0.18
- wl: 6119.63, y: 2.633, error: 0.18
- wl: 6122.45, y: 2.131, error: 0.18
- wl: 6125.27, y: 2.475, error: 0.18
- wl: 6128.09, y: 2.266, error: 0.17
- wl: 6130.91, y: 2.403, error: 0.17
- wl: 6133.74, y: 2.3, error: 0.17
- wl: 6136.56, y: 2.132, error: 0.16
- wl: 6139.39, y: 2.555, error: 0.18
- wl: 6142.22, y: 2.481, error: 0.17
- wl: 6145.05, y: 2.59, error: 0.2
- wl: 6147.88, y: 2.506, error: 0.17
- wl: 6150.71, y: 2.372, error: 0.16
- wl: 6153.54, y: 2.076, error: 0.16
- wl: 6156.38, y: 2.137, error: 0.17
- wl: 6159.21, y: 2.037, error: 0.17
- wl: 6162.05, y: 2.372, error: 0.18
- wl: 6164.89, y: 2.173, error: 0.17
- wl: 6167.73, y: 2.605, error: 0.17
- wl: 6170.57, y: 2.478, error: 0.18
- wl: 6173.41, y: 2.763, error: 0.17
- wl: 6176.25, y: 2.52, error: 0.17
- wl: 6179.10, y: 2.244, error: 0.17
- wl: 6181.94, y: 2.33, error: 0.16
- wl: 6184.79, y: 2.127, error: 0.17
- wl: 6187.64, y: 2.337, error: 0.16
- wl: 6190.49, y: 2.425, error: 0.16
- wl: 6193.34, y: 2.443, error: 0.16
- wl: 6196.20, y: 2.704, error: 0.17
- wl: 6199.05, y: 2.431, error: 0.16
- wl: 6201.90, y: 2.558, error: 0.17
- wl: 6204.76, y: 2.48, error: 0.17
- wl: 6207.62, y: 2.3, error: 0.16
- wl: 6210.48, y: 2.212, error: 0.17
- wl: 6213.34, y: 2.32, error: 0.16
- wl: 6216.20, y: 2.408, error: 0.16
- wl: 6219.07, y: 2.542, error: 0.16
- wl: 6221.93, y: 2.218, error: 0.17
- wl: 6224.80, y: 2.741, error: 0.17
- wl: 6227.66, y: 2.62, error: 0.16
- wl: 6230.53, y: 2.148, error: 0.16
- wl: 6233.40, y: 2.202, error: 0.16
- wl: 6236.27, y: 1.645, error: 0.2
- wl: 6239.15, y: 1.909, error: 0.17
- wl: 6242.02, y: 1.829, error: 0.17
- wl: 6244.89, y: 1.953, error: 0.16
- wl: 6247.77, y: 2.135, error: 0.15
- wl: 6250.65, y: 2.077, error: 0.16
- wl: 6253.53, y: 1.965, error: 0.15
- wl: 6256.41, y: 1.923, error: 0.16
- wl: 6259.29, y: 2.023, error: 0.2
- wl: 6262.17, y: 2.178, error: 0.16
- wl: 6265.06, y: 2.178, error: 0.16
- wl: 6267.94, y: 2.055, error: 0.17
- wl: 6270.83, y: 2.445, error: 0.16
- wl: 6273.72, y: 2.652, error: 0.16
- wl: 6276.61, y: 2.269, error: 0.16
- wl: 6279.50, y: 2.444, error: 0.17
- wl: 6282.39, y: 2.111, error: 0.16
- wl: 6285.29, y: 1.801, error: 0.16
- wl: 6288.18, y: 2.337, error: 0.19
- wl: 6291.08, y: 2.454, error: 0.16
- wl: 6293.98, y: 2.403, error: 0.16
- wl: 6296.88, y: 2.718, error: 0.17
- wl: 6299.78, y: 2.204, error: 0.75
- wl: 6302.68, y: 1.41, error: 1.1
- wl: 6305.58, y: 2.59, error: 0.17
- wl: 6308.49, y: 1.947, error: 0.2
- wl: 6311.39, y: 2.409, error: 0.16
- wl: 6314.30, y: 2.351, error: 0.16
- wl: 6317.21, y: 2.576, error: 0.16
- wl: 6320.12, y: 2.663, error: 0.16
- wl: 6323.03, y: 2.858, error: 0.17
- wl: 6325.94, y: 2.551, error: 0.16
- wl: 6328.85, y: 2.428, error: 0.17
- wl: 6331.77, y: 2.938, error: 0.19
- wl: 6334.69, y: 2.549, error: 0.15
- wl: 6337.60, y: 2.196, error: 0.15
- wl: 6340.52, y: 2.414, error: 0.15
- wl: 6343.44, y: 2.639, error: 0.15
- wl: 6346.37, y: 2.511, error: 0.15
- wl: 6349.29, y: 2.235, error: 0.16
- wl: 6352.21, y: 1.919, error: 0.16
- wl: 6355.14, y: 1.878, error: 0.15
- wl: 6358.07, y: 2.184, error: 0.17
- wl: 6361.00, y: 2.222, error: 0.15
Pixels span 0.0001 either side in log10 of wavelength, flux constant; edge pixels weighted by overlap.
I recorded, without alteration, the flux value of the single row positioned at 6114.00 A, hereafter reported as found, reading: 2.308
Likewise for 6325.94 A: 2.551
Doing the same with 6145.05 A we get 2.59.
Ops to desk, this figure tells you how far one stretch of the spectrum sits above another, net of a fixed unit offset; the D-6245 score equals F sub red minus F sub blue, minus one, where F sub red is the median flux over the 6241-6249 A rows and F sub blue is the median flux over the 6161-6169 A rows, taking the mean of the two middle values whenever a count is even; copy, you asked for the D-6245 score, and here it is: -1.42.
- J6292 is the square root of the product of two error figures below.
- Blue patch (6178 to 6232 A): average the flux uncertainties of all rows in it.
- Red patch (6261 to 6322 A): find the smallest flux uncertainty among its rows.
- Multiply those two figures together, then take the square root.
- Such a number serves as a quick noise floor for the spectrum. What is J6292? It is 0.162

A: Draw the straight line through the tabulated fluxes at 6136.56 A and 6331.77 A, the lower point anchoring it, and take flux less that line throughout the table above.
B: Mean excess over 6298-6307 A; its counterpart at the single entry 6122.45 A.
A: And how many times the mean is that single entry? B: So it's -0.1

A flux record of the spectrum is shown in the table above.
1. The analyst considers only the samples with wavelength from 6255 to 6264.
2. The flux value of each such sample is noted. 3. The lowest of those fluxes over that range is 1.923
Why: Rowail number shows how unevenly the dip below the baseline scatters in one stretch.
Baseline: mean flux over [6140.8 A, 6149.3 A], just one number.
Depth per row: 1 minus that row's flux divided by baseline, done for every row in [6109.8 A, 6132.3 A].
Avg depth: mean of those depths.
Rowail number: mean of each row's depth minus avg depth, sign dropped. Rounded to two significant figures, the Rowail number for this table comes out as 0.063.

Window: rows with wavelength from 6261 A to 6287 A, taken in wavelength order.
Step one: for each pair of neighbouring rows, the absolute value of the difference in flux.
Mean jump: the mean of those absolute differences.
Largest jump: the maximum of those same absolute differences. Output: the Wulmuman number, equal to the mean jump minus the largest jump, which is -0.15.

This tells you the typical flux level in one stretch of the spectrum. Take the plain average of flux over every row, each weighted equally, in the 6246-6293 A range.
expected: 2.19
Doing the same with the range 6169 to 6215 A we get 2.42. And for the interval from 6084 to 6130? 2.45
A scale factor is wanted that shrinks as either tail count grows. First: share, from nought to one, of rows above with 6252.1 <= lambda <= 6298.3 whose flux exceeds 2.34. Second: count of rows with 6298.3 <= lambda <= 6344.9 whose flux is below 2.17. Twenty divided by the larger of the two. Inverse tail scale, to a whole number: 10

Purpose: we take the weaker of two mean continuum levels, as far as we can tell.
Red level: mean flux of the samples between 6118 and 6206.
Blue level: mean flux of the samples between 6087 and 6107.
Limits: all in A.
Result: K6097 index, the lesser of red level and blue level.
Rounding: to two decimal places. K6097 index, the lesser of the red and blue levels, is 2.39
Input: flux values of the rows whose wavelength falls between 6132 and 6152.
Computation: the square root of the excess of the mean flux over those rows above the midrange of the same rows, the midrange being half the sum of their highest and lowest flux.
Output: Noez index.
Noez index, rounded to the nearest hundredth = 0.24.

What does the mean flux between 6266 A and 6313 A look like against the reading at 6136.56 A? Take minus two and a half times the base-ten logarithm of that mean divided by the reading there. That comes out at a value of -0.07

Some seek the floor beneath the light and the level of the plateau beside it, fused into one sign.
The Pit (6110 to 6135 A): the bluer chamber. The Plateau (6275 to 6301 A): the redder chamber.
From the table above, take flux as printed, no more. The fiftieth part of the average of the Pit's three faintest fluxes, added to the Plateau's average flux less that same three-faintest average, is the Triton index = 0.12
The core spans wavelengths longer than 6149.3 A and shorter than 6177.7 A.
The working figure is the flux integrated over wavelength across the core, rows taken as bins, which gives 66.8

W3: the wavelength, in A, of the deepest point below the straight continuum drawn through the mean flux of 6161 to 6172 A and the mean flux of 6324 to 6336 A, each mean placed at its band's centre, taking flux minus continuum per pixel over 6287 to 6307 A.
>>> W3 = 6302.68 A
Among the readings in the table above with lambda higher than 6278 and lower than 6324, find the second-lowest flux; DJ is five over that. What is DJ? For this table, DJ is 2.8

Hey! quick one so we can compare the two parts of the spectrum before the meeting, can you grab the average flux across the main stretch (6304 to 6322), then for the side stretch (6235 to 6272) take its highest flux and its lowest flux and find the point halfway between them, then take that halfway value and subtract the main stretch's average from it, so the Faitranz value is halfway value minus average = -0.38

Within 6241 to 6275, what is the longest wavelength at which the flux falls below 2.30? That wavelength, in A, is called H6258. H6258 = 6267.94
